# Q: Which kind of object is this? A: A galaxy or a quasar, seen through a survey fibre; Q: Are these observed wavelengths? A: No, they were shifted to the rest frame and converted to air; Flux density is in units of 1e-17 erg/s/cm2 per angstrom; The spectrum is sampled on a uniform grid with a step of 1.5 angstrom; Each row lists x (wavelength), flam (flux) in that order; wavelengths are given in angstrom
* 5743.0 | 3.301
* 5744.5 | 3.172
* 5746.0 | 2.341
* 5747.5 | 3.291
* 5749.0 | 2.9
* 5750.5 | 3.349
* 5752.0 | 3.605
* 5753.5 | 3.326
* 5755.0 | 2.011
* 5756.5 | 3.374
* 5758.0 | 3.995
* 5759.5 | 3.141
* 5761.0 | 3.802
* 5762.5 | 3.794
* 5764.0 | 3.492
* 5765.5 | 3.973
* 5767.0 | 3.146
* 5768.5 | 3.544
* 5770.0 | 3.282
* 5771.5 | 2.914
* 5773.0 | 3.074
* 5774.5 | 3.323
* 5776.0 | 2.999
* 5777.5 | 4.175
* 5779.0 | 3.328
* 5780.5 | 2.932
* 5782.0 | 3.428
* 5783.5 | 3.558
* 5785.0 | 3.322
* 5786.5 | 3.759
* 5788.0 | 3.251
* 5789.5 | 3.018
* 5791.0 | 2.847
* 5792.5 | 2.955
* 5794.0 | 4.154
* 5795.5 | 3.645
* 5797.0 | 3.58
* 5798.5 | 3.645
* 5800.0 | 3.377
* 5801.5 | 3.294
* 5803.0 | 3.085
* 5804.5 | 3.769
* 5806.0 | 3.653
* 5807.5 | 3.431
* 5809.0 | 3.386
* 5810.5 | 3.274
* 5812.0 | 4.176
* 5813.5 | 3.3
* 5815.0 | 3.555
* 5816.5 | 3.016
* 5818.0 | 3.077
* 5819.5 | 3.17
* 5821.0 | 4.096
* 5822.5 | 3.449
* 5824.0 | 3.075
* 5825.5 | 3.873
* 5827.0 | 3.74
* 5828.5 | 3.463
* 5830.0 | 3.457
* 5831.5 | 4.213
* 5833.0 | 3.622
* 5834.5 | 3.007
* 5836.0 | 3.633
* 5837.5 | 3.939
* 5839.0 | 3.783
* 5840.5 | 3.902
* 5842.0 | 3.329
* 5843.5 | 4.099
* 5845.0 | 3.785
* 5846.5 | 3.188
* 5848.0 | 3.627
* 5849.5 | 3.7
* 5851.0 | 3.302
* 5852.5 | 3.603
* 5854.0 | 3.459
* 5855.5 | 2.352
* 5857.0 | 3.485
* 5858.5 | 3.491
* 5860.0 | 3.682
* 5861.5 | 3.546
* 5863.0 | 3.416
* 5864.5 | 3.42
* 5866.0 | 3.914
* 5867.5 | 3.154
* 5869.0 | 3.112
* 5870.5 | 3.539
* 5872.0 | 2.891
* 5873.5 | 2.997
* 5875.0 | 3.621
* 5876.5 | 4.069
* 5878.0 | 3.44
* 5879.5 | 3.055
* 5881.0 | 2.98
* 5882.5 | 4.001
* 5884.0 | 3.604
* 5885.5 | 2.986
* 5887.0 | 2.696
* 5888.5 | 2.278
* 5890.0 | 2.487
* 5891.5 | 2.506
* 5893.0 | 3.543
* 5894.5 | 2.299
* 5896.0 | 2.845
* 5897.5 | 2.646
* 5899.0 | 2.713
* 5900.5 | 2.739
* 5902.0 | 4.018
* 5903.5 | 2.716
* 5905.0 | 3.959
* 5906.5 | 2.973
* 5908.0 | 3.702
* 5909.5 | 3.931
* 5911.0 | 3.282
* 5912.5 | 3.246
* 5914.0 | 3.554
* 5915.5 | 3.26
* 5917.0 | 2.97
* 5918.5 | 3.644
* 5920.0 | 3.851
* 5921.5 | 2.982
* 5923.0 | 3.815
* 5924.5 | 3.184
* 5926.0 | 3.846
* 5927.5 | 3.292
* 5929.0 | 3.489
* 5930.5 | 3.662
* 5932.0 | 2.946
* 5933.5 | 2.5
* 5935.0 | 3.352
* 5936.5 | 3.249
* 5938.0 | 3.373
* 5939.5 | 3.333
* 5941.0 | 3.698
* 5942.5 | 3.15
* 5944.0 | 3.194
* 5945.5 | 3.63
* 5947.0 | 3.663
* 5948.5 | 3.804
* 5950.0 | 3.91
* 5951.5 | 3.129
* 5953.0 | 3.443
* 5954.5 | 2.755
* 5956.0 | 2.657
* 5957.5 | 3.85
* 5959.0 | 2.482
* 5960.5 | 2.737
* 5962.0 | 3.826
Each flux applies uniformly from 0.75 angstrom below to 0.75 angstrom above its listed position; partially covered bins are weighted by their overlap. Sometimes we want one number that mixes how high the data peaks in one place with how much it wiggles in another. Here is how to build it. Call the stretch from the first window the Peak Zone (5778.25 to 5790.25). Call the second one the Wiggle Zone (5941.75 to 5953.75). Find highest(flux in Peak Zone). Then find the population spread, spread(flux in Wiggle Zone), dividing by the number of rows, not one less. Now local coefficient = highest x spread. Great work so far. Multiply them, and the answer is 1.08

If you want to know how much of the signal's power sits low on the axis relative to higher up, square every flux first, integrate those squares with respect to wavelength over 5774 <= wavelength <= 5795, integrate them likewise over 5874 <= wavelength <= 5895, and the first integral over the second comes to 1.14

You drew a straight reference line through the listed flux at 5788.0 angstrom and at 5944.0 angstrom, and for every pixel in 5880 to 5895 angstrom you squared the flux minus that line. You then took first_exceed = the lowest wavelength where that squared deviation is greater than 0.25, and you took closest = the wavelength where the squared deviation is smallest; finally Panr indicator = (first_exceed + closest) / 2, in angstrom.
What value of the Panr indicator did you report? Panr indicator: 5884.0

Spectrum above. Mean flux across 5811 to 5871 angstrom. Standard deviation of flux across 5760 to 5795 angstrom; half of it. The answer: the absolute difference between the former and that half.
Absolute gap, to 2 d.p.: 3.32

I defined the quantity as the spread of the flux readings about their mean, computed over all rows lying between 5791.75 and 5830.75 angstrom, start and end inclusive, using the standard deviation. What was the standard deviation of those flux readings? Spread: 0.34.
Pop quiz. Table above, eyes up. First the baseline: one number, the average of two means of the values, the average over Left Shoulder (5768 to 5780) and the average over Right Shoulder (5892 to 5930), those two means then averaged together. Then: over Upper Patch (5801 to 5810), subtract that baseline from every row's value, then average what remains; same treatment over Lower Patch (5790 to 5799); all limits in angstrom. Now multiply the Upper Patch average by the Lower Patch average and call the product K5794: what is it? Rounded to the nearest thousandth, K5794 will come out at 0.019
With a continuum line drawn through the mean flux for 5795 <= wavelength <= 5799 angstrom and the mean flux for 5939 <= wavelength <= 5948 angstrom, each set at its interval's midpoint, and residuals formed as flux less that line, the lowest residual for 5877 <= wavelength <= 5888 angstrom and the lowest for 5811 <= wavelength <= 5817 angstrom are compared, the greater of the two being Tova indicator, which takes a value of -0.58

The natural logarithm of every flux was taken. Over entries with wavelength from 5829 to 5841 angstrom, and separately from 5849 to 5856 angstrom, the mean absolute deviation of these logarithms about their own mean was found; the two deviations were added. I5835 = 0.201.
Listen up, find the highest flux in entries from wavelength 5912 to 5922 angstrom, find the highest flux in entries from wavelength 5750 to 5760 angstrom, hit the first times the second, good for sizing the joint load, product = 15.4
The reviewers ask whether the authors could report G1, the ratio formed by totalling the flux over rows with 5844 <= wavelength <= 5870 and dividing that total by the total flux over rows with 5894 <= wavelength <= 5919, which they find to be 1.07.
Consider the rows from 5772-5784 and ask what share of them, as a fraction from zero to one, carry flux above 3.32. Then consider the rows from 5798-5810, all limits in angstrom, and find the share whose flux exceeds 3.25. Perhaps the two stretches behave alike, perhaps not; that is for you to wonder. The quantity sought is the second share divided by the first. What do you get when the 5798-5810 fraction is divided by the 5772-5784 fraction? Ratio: 1.4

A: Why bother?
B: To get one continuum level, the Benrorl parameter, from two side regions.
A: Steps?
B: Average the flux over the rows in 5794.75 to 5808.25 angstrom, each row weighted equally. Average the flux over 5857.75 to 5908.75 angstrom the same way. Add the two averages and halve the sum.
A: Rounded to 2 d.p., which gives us 3.35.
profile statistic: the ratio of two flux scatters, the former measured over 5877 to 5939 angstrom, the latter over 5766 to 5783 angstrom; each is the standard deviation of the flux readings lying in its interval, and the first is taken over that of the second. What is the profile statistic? 1.4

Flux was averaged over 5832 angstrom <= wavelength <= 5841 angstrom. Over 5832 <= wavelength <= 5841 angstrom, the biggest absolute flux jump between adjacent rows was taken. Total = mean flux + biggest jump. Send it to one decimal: 4.3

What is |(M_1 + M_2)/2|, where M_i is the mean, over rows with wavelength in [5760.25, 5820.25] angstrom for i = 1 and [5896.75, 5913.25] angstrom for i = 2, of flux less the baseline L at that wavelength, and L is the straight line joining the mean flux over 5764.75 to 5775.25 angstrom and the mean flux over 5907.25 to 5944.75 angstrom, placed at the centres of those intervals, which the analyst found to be 0.012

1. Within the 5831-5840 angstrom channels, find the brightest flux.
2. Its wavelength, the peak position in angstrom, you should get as 5831.5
